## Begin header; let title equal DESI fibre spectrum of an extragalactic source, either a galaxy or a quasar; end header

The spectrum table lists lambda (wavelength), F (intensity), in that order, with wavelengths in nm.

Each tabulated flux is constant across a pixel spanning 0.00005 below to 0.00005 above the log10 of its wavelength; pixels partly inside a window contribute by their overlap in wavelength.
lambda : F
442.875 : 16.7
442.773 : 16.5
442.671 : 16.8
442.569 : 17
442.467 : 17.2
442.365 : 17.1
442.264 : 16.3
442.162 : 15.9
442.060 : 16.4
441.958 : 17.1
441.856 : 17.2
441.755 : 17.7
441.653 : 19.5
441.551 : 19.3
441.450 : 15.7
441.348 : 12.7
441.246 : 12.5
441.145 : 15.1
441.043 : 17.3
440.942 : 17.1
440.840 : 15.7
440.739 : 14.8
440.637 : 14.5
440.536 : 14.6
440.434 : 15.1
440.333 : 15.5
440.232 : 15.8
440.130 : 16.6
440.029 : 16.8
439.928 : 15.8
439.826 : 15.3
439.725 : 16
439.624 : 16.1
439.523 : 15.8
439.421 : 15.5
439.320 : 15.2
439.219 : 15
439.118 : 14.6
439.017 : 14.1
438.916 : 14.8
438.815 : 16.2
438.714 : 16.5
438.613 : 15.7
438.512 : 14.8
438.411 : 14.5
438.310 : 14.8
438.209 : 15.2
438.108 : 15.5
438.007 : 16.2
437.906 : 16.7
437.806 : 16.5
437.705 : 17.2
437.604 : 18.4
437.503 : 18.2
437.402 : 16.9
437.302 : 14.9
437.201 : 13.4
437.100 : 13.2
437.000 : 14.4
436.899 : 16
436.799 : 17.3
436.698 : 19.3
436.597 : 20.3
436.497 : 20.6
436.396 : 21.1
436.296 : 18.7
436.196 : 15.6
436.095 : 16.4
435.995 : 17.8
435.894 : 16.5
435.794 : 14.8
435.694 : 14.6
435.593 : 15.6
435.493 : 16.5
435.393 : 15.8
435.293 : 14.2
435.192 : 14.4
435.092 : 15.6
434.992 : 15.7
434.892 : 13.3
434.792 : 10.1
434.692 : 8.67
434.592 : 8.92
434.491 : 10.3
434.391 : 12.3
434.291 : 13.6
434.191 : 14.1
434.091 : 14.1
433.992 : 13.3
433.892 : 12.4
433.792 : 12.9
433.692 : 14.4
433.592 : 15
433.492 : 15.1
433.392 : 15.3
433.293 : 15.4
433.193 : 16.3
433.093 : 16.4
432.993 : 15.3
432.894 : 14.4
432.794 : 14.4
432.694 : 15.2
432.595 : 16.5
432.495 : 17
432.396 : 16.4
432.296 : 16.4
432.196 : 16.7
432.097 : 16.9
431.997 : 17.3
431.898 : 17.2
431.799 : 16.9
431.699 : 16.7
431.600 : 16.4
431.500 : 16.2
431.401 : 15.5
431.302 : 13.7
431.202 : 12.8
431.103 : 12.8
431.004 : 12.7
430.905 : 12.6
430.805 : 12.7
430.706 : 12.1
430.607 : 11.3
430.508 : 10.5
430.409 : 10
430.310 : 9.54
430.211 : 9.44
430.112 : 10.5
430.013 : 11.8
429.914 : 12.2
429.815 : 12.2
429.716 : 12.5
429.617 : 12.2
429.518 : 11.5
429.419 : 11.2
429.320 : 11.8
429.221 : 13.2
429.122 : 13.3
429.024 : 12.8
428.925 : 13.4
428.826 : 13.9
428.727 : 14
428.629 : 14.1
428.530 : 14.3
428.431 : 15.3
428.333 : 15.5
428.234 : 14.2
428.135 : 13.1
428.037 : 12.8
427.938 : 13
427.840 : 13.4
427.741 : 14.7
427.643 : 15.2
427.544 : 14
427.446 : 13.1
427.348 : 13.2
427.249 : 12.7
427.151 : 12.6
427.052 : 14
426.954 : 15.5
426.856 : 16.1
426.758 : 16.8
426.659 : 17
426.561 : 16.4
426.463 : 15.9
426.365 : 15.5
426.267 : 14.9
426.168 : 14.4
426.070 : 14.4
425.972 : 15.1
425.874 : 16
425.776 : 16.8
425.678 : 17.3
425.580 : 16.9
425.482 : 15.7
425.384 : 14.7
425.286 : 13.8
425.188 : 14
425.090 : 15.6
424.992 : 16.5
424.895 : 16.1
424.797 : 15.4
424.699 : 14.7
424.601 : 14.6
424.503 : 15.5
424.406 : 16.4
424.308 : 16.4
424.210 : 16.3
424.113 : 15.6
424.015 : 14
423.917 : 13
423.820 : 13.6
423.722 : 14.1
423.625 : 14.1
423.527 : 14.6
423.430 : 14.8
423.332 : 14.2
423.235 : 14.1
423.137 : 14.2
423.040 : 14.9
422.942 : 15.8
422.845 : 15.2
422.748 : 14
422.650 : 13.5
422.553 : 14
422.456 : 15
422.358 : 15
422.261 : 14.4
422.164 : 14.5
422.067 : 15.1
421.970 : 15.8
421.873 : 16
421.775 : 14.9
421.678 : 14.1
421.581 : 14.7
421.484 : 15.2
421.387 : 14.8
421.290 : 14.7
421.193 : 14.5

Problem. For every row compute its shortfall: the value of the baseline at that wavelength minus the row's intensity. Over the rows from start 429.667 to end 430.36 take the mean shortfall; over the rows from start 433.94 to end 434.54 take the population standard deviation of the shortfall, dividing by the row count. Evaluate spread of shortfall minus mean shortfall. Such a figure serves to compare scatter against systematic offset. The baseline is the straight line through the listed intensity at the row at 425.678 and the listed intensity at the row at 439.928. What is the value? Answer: -4.36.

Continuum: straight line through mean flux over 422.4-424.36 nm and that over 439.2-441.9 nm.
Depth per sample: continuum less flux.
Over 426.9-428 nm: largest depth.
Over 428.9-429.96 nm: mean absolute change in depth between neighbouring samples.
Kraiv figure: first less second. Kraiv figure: 1.8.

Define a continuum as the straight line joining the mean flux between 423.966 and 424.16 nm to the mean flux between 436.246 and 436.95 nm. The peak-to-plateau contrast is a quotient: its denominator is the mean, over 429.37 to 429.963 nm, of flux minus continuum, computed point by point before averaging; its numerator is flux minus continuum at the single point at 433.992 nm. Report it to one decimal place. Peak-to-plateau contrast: 1.0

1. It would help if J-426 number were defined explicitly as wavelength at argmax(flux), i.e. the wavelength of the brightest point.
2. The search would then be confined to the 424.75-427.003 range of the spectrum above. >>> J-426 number 425.678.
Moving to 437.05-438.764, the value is 437.604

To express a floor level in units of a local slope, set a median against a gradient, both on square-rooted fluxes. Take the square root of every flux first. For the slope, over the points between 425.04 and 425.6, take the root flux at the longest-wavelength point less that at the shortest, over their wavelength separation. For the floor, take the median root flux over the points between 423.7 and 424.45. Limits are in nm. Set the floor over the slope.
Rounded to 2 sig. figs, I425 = 12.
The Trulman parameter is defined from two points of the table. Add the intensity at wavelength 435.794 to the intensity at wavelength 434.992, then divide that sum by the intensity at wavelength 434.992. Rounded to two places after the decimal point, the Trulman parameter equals 1.94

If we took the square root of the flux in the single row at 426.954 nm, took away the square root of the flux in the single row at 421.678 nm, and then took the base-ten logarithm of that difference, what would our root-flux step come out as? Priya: -0.74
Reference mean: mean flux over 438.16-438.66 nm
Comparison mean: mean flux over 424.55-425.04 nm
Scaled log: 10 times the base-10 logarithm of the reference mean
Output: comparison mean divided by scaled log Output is 1.31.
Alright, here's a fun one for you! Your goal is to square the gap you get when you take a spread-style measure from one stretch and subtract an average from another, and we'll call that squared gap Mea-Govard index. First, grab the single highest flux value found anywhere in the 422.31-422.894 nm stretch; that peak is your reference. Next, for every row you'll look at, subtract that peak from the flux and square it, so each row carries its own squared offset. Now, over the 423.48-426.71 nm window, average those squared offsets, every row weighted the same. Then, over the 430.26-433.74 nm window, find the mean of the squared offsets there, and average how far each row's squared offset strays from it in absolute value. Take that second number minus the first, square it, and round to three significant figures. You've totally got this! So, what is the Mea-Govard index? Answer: 14.2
